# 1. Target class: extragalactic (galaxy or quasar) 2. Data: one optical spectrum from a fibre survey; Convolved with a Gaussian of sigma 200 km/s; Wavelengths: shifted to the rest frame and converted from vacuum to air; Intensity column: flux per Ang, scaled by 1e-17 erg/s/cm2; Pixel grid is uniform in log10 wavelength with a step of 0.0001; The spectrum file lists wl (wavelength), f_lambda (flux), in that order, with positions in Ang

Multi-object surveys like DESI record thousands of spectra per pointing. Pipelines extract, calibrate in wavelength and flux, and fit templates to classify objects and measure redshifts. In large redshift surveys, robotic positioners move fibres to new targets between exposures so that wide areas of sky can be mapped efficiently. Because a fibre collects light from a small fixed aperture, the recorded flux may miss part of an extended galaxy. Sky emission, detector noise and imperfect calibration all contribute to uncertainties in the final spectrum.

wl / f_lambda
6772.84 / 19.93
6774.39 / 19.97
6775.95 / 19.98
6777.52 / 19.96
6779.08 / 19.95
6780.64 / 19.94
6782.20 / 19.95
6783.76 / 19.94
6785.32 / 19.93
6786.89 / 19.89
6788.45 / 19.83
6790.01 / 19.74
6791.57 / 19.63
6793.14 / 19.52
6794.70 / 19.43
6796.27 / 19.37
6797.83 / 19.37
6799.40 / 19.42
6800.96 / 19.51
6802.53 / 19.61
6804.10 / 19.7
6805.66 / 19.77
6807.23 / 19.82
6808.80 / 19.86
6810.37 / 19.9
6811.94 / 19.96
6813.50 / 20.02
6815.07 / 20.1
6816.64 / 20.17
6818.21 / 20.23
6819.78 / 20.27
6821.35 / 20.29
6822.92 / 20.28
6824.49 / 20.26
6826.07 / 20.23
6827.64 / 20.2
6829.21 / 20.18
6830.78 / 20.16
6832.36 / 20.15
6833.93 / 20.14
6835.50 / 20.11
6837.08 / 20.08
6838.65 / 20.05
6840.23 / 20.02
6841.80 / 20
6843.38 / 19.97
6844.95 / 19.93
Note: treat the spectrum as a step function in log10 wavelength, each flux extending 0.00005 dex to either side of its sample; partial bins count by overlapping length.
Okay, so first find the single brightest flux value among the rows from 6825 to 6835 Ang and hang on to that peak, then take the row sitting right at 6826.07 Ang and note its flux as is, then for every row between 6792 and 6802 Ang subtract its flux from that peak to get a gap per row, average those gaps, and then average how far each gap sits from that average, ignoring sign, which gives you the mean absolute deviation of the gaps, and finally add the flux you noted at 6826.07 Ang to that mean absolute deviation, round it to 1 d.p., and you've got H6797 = 20.3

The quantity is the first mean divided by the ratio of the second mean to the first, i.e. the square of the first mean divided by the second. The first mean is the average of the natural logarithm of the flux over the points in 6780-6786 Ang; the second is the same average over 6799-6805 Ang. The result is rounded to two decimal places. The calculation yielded 3.01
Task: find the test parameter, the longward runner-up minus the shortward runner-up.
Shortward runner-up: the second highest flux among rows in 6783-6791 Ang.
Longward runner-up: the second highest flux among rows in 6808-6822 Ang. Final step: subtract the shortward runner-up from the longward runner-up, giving 0.3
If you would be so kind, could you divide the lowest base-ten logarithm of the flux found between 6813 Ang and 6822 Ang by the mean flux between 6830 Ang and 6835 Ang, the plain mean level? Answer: 0.0646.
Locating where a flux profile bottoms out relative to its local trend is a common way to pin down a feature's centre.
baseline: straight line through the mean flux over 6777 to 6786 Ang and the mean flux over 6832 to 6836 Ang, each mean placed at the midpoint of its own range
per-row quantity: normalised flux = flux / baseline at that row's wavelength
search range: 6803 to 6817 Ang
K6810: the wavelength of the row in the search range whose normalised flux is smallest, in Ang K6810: 6804.10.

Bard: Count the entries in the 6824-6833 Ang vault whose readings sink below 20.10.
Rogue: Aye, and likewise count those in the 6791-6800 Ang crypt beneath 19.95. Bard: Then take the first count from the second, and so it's 6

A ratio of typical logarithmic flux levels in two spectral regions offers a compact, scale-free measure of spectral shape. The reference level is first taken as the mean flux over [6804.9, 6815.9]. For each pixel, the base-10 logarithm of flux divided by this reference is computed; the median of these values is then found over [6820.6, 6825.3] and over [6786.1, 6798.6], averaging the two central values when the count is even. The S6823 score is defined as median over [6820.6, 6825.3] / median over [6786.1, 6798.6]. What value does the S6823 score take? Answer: -1.0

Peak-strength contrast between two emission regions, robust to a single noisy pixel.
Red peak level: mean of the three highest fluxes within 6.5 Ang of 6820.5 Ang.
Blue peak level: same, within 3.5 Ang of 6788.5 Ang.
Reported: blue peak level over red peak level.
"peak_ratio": 0.980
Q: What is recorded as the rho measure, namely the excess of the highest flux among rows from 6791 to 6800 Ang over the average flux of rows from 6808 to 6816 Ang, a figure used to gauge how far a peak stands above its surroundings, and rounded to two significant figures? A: -0.34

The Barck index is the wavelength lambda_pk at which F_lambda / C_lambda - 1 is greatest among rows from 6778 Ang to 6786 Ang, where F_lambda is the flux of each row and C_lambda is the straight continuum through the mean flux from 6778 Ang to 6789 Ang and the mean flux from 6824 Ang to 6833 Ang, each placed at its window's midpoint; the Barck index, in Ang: 6779.08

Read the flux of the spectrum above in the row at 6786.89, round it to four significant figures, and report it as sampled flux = 19.89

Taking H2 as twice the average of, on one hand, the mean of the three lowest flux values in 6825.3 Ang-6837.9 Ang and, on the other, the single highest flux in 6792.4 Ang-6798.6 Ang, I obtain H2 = 39.6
